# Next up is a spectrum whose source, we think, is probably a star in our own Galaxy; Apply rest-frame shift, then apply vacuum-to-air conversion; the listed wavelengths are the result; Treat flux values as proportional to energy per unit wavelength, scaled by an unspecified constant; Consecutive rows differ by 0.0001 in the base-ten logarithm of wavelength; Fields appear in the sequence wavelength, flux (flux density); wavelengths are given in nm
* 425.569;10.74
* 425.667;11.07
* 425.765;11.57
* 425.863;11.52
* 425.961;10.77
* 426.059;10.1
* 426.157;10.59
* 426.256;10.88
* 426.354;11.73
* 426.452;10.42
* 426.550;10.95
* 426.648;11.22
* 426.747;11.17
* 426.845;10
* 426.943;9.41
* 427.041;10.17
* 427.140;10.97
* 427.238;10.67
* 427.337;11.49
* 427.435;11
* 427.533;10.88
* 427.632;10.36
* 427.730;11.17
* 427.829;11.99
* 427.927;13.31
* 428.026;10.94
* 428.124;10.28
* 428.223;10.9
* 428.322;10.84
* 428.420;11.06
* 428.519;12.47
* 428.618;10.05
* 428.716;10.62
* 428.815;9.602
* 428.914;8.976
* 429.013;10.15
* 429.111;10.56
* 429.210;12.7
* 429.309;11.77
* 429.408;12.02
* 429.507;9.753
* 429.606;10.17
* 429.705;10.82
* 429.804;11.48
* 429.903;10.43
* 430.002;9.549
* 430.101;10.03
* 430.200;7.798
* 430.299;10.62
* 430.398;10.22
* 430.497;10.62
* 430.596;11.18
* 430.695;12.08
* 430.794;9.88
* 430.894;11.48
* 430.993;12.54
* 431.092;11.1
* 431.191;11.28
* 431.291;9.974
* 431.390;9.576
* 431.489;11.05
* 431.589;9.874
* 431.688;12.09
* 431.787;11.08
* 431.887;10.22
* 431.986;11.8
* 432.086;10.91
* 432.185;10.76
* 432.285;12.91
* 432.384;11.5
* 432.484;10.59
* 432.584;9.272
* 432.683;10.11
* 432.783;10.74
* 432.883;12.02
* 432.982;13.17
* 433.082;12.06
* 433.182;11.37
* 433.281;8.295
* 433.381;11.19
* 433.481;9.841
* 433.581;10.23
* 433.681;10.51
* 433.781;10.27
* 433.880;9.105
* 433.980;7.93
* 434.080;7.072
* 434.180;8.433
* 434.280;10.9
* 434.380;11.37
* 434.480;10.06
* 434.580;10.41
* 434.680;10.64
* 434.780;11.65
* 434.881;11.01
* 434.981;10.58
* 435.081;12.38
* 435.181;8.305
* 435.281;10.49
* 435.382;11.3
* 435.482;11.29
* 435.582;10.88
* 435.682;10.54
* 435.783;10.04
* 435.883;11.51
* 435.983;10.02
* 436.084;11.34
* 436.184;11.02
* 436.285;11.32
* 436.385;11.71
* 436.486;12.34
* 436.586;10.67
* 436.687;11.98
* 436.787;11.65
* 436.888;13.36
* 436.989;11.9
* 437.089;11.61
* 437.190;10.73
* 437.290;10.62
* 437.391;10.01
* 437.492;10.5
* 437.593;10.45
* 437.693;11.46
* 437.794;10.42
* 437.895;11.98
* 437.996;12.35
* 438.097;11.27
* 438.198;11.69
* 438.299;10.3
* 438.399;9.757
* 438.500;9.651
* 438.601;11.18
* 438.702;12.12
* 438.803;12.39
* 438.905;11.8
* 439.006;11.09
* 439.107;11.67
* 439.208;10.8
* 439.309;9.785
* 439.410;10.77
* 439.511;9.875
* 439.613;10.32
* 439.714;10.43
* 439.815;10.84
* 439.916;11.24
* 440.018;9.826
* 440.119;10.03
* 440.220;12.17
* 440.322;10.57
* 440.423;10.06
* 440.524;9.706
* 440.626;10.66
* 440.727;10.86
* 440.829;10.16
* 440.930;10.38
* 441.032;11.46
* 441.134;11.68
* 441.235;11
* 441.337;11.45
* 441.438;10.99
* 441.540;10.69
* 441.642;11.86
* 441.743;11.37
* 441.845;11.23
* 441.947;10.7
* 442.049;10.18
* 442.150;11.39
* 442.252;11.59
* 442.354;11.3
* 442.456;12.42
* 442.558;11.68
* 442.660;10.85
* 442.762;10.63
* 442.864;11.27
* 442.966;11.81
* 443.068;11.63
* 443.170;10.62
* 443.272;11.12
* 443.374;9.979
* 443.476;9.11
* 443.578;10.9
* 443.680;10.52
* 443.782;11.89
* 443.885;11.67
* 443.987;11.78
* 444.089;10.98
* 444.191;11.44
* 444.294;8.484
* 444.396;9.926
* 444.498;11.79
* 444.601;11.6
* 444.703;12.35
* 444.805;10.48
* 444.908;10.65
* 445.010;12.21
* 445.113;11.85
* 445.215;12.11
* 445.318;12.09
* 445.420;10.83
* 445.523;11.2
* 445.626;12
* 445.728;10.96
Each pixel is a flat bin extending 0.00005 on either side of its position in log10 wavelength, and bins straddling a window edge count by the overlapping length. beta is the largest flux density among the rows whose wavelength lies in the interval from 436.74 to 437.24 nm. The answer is 13.36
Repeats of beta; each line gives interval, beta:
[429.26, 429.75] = 12.02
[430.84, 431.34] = 12.54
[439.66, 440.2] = 11.24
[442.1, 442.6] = 12.42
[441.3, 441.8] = 11.86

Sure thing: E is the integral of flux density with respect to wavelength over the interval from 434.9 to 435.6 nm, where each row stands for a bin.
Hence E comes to 7.5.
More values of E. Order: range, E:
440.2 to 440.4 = 2.2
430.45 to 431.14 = 7.8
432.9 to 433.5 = 6.7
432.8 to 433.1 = 3.7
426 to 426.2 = 2.1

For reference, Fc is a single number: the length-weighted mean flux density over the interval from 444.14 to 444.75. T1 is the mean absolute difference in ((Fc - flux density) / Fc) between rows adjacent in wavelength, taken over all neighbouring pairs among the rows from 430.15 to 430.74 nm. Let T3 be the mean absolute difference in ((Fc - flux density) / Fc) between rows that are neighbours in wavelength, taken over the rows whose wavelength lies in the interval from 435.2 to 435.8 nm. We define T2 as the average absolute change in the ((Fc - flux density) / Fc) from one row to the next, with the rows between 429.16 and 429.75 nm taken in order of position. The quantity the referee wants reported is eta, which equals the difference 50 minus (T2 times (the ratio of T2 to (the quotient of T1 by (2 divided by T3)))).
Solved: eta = 46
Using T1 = 0.093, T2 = 0.083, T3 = 0.04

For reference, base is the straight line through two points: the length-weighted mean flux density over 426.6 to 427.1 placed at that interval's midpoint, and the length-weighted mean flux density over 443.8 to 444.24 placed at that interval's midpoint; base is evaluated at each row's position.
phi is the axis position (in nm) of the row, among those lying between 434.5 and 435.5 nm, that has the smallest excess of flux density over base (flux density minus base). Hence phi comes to 435.181 nm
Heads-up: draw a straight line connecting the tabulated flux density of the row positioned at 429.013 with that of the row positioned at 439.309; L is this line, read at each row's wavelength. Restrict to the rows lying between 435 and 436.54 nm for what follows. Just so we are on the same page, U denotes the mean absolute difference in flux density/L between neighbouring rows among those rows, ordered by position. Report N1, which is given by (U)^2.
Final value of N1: 0.0105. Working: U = 0.103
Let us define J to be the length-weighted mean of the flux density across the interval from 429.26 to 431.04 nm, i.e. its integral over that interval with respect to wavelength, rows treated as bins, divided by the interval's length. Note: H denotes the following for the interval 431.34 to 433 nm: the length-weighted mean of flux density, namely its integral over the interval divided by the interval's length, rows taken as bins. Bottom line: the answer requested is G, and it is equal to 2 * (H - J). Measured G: 0.6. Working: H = 11.0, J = 10.7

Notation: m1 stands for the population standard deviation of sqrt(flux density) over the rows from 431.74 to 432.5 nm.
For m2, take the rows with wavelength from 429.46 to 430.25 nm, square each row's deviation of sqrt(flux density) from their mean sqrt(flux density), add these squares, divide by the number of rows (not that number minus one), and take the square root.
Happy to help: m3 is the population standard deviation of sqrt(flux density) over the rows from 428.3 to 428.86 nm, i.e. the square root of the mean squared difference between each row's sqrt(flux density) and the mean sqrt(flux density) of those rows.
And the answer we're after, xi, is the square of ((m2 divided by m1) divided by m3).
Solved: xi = 108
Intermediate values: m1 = 0.12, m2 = 0.16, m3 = 0.14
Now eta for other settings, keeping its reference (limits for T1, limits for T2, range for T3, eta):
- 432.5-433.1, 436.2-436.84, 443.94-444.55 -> 49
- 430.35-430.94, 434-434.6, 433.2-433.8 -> 48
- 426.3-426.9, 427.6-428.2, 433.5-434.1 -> 44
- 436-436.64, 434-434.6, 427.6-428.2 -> 46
